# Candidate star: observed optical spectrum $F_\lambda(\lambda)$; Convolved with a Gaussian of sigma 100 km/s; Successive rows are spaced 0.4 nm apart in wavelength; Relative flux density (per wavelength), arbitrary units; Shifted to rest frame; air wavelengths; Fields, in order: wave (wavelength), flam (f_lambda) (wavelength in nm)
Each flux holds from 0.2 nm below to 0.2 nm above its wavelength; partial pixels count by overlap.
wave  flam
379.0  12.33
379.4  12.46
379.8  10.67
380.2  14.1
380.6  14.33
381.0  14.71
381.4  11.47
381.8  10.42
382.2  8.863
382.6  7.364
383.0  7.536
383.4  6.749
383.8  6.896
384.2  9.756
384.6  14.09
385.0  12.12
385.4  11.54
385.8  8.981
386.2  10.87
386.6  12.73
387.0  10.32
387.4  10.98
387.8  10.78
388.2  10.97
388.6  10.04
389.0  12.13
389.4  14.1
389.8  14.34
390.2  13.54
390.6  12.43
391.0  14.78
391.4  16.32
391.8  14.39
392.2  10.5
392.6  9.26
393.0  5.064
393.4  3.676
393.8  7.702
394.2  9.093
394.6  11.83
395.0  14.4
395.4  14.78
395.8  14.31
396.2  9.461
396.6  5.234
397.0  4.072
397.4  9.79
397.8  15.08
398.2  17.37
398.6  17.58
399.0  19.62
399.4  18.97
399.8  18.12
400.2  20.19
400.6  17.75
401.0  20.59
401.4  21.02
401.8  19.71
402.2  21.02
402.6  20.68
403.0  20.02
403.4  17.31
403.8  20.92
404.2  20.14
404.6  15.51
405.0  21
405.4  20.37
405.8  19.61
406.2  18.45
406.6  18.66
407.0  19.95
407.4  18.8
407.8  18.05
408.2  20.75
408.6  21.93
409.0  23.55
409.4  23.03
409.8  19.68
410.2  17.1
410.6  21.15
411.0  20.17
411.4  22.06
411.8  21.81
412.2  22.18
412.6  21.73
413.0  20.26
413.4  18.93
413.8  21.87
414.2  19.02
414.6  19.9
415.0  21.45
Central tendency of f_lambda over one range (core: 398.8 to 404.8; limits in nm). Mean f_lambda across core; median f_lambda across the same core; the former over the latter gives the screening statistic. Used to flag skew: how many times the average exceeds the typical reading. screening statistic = 0.97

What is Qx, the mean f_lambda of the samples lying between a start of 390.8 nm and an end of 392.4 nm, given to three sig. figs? 14.0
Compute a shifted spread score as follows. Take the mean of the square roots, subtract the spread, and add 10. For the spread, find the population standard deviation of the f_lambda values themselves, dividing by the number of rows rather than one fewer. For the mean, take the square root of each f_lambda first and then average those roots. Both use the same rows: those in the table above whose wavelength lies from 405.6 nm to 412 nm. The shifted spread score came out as 13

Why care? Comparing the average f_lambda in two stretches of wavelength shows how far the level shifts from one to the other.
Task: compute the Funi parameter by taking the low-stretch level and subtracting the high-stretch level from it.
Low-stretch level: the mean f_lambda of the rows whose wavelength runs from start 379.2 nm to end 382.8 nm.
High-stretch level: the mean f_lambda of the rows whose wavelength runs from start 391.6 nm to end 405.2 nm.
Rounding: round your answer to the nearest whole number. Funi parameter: -3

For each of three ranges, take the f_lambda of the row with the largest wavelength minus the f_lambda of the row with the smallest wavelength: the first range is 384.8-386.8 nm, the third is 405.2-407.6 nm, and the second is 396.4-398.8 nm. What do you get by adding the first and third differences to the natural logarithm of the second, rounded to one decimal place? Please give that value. 1.6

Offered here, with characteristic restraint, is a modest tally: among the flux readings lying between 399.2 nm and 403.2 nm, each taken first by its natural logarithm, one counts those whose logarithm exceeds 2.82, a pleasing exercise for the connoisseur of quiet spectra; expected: 10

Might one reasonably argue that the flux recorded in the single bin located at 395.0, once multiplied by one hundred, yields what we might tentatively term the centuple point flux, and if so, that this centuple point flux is 1440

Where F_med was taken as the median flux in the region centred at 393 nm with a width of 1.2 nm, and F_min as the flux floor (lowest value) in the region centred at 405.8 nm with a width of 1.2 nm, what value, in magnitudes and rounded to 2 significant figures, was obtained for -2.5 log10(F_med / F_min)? 1.4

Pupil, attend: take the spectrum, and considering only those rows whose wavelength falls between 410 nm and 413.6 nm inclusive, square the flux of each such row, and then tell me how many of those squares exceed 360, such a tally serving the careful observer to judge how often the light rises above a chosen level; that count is 7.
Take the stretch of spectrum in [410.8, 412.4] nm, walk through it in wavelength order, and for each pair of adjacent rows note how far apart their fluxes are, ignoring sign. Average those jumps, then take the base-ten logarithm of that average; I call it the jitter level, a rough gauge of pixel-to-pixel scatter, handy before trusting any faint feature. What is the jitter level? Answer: -0.08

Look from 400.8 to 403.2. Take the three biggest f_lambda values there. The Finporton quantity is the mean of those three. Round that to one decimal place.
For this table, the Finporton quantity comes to 20.9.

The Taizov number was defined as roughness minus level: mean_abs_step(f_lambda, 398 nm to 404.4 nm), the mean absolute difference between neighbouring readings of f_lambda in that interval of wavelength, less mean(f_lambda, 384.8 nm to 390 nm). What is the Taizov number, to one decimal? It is -10.0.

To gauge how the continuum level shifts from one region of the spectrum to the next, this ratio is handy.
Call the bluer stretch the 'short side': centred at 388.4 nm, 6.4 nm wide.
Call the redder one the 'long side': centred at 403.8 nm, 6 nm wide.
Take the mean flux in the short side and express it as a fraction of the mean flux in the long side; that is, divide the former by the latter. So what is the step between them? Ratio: 0.62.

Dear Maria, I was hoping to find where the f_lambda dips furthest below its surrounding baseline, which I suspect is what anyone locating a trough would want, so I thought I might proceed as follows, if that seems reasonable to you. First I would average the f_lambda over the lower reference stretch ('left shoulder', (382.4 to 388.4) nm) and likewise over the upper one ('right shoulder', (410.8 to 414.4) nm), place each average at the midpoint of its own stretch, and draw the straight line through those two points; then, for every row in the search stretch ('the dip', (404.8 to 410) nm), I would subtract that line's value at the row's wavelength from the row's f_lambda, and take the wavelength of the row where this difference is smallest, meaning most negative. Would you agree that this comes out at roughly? 407.8 nm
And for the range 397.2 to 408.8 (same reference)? 397.4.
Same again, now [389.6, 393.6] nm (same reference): 393.4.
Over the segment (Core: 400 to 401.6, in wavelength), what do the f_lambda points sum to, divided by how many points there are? 19.9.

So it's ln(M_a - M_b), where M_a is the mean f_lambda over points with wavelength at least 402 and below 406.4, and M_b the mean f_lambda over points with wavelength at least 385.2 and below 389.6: 2.1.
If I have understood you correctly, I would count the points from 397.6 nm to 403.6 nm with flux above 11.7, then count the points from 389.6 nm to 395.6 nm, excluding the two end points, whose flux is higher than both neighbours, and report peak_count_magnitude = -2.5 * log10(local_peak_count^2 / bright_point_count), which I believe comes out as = 2.9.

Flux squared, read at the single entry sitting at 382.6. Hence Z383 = 54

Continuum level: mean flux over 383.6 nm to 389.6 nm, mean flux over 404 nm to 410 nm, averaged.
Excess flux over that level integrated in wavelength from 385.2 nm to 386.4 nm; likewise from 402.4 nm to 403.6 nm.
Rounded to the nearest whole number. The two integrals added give -2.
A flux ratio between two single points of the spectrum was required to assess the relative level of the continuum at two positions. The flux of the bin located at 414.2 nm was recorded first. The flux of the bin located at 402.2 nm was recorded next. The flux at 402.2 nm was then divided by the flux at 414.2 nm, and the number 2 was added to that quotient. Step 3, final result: 3.1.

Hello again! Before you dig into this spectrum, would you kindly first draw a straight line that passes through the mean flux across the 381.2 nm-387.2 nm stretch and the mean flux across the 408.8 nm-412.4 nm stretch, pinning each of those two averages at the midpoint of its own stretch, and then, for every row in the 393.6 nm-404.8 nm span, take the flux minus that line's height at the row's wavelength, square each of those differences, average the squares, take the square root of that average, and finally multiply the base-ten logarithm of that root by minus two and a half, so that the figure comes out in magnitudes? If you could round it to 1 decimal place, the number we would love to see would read -1.5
